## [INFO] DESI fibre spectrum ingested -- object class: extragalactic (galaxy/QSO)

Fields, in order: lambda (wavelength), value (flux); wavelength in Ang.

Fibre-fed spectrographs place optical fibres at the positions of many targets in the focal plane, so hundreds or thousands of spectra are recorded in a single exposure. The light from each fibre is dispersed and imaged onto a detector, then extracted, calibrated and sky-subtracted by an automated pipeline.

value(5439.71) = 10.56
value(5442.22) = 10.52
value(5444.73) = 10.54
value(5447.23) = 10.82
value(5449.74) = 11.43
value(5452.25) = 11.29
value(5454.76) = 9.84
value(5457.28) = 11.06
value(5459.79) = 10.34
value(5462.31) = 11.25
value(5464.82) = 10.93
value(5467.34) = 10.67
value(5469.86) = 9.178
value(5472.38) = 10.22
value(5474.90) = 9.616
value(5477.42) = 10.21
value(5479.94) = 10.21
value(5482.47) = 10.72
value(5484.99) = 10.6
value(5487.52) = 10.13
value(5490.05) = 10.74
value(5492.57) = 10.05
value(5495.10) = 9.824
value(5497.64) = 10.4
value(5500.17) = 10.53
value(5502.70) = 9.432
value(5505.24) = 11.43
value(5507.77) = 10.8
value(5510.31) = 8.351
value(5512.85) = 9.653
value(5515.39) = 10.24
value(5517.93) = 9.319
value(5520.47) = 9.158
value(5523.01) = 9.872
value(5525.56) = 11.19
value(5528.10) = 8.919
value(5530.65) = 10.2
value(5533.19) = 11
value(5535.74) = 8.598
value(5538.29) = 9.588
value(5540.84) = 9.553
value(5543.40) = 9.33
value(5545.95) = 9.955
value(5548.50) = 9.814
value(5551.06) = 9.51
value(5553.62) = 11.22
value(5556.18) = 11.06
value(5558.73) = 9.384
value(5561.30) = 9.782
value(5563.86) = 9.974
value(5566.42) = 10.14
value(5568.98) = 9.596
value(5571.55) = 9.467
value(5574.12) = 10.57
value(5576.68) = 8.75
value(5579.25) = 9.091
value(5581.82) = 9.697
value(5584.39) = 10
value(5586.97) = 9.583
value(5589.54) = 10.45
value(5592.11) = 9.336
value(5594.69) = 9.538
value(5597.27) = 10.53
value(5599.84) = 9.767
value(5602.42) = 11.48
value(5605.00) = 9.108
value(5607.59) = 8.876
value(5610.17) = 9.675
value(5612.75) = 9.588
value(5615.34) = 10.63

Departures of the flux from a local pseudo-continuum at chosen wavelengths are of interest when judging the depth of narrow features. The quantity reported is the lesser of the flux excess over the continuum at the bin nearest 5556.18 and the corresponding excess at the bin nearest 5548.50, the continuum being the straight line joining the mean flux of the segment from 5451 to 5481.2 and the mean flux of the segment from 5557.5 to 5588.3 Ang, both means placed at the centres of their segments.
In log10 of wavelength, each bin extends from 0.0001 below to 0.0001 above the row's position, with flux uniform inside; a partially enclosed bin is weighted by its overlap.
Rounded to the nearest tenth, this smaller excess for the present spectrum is 0.0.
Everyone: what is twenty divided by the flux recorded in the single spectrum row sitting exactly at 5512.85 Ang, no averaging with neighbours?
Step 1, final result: 2.07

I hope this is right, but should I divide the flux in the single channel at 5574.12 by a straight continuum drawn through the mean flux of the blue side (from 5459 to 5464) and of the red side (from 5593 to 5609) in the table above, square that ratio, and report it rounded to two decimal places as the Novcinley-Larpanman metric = 1.10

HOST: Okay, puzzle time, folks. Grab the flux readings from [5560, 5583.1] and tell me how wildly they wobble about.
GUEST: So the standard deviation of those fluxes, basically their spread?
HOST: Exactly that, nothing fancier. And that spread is 0.5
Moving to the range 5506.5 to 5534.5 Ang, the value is 0.9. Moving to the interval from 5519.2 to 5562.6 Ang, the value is 0.8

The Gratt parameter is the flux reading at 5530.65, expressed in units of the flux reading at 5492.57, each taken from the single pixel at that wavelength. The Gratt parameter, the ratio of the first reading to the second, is 1.01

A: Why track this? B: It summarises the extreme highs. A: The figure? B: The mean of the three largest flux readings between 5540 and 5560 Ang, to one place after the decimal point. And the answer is 10.7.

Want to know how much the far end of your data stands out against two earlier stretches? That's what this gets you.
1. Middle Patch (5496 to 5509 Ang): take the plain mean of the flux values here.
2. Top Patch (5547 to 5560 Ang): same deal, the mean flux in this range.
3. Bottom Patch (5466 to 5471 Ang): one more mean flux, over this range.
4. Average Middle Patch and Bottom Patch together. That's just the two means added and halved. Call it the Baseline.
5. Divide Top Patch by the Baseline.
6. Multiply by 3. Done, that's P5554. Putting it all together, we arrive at 2.99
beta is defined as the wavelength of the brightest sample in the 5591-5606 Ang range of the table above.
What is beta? 5602.42 Ang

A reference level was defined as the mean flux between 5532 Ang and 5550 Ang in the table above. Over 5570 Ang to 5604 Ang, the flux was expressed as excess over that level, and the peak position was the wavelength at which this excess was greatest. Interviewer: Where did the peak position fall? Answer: 5602.42 Ang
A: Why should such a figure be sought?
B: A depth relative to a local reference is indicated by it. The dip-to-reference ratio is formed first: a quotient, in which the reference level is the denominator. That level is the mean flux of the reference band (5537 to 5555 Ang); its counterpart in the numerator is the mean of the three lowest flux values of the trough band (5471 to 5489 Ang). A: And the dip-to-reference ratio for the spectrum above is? 1.013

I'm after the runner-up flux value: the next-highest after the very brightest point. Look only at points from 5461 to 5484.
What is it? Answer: 10.93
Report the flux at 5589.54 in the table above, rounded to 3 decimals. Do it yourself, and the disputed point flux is 10.450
